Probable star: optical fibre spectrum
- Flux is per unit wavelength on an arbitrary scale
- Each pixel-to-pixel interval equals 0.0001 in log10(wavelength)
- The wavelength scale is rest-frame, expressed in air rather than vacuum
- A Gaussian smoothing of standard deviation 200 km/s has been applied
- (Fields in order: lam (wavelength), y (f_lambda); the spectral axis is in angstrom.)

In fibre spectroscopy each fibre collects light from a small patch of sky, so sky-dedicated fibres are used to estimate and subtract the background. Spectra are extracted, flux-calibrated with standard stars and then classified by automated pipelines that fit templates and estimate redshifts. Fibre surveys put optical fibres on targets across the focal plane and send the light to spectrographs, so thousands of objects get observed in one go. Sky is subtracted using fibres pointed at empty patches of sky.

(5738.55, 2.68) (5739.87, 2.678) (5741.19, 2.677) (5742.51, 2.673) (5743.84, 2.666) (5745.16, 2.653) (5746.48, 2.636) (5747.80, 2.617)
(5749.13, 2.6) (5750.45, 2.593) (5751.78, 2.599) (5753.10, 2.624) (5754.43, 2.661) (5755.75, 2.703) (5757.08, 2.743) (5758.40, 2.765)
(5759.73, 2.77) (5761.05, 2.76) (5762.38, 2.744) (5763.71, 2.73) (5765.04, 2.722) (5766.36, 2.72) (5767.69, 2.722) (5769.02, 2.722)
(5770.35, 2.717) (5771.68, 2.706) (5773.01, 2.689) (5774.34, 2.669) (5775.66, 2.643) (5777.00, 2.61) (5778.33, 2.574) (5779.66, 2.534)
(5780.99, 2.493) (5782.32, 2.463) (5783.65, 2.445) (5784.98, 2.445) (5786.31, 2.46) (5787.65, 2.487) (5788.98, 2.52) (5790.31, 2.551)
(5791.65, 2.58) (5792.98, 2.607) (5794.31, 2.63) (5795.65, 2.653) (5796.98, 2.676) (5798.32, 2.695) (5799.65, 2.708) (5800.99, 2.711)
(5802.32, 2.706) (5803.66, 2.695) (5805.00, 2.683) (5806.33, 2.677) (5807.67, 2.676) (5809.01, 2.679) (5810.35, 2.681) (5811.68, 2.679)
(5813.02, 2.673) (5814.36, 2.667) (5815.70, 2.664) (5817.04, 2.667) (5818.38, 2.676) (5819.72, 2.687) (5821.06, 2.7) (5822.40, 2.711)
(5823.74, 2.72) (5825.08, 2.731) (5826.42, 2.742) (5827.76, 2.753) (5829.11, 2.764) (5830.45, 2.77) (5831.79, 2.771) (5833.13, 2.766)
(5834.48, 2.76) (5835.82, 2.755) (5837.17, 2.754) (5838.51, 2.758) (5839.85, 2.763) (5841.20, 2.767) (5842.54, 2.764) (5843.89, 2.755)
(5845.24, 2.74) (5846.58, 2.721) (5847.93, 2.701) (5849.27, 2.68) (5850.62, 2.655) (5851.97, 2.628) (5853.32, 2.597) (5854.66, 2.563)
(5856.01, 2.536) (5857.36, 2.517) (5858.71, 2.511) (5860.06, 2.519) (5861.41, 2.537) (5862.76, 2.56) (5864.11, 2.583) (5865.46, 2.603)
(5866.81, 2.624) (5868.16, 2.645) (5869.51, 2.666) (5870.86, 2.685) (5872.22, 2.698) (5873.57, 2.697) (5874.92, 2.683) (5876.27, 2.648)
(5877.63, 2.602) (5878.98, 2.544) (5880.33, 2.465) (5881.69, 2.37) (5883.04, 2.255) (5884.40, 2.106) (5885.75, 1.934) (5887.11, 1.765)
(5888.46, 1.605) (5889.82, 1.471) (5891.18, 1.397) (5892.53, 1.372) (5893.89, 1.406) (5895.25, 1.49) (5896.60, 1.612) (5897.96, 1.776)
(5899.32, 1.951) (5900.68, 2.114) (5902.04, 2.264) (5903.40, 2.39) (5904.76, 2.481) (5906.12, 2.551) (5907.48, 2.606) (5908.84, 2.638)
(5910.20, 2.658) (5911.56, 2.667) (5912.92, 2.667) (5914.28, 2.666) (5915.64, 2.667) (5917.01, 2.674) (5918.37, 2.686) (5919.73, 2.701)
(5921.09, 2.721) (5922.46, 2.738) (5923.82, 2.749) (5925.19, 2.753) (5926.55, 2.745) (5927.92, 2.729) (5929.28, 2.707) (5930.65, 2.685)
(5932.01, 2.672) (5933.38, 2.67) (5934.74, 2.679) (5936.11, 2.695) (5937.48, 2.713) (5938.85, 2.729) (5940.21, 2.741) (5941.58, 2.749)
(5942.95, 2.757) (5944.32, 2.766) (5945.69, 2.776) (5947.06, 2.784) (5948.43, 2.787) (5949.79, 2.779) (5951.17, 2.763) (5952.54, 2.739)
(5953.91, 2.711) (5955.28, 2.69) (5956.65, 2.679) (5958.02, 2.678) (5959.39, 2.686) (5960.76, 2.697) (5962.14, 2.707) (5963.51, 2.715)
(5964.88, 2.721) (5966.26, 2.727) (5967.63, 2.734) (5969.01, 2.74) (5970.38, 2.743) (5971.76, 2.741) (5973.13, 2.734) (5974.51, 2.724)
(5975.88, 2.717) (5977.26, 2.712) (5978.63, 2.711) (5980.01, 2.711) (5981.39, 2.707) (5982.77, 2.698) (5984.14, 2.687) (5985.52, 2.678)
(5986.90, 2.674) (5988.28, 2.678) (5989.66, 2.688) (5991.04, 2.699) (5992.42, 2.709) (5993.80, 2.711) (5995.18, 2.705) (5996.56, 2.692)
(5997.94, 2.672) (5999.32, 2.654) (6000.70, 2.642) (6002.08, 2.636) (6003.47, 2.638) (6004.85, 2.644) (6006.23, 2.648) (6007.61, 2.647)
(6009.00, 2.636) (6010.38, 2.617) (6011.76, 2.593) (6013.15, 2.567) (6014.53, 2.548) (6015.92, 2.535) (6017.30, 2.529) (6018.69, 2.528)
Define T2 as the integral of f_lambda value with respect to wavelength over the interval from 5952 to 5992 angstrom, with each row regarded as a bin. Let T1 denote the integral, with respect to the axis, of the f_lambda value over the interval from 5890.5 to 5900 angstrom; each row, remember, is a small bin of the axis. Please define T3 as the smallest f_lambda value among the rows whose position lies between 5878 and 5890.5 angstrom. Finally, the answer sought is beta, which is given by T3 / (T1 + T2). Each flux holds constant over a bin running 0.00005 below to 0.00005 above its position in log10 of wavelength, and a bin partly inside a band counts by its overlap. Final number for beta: 0.012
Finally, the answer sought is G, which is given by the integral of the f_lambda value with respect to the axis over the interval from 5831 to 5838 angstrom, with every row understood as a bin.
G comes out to 19.3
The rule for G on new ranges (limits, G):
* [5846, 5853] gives 18.7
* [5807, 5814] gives 18.7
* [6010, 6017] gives 18.0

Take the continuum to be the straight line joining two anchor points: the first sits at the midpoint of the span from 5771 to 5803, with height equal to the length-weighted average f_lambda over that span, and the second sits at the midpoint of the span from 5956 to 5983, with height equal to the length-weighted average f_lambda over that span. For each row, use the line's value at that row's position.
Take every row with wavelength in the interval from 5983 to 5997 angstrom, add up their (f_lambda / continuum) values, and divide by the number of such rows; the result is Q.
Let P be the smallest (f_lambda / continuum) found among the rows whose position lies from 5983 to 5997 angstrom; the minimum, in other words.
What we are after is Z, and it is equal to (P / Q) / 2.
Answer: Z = 0.497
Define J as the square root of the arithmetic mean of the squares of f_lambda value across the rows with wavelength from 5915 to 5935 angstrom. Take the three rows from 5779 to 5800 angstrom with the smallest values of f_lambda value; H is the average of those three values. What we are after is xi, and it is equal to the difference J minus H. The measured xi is 0.26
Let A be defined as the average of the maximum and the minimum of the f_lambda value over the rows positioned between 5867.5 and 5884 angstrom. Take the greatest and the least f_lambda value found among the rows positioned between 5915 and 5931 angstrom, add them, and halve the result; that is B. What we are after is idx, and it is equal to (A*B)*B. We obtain 18.2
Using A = 2.48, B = 2.71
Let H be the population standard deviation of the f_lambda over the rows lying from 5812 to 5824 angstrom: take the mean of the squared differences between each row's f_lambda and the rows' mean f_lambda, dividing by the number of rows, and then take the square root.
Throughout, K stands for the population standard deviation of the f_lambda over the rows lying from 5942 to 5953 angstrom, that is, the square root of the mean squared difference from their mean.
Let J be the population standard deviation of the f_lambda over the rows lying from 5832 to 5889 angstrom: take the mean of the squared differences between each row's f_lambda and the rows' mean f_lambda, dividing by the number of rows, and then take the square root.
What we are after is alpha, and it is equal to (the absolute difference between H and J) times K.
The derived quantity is 0.0036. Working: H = 0.020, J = 0.261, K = 0.015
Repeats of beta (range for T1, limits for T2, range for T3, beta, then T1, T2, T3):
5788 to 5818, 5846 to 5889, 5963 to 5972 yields 0.015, 80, 107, 2.715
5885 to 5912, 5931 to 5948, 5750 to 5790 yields 0.024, 54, 46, 2.445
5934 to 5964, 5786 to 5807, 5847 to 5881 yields 0.018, 82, 55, 2.465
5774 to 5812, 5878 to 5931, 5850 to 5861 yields 0.011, 99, 122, 2.511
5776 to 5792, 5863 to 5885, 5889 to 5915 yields 0.014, 40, 56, 1.372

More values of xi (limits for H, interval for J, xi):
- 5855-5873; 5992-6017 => 0.12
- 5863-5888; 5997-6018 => 0.68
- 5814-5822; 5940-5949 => 0.10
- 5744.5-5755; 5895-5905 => -0.56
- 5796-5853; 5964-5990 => 0.06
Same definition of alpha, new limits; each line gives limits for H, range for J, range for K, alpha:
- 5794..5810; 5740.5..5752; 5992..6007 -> 0.0003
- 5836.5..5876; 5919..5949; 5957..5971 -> 0.0010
